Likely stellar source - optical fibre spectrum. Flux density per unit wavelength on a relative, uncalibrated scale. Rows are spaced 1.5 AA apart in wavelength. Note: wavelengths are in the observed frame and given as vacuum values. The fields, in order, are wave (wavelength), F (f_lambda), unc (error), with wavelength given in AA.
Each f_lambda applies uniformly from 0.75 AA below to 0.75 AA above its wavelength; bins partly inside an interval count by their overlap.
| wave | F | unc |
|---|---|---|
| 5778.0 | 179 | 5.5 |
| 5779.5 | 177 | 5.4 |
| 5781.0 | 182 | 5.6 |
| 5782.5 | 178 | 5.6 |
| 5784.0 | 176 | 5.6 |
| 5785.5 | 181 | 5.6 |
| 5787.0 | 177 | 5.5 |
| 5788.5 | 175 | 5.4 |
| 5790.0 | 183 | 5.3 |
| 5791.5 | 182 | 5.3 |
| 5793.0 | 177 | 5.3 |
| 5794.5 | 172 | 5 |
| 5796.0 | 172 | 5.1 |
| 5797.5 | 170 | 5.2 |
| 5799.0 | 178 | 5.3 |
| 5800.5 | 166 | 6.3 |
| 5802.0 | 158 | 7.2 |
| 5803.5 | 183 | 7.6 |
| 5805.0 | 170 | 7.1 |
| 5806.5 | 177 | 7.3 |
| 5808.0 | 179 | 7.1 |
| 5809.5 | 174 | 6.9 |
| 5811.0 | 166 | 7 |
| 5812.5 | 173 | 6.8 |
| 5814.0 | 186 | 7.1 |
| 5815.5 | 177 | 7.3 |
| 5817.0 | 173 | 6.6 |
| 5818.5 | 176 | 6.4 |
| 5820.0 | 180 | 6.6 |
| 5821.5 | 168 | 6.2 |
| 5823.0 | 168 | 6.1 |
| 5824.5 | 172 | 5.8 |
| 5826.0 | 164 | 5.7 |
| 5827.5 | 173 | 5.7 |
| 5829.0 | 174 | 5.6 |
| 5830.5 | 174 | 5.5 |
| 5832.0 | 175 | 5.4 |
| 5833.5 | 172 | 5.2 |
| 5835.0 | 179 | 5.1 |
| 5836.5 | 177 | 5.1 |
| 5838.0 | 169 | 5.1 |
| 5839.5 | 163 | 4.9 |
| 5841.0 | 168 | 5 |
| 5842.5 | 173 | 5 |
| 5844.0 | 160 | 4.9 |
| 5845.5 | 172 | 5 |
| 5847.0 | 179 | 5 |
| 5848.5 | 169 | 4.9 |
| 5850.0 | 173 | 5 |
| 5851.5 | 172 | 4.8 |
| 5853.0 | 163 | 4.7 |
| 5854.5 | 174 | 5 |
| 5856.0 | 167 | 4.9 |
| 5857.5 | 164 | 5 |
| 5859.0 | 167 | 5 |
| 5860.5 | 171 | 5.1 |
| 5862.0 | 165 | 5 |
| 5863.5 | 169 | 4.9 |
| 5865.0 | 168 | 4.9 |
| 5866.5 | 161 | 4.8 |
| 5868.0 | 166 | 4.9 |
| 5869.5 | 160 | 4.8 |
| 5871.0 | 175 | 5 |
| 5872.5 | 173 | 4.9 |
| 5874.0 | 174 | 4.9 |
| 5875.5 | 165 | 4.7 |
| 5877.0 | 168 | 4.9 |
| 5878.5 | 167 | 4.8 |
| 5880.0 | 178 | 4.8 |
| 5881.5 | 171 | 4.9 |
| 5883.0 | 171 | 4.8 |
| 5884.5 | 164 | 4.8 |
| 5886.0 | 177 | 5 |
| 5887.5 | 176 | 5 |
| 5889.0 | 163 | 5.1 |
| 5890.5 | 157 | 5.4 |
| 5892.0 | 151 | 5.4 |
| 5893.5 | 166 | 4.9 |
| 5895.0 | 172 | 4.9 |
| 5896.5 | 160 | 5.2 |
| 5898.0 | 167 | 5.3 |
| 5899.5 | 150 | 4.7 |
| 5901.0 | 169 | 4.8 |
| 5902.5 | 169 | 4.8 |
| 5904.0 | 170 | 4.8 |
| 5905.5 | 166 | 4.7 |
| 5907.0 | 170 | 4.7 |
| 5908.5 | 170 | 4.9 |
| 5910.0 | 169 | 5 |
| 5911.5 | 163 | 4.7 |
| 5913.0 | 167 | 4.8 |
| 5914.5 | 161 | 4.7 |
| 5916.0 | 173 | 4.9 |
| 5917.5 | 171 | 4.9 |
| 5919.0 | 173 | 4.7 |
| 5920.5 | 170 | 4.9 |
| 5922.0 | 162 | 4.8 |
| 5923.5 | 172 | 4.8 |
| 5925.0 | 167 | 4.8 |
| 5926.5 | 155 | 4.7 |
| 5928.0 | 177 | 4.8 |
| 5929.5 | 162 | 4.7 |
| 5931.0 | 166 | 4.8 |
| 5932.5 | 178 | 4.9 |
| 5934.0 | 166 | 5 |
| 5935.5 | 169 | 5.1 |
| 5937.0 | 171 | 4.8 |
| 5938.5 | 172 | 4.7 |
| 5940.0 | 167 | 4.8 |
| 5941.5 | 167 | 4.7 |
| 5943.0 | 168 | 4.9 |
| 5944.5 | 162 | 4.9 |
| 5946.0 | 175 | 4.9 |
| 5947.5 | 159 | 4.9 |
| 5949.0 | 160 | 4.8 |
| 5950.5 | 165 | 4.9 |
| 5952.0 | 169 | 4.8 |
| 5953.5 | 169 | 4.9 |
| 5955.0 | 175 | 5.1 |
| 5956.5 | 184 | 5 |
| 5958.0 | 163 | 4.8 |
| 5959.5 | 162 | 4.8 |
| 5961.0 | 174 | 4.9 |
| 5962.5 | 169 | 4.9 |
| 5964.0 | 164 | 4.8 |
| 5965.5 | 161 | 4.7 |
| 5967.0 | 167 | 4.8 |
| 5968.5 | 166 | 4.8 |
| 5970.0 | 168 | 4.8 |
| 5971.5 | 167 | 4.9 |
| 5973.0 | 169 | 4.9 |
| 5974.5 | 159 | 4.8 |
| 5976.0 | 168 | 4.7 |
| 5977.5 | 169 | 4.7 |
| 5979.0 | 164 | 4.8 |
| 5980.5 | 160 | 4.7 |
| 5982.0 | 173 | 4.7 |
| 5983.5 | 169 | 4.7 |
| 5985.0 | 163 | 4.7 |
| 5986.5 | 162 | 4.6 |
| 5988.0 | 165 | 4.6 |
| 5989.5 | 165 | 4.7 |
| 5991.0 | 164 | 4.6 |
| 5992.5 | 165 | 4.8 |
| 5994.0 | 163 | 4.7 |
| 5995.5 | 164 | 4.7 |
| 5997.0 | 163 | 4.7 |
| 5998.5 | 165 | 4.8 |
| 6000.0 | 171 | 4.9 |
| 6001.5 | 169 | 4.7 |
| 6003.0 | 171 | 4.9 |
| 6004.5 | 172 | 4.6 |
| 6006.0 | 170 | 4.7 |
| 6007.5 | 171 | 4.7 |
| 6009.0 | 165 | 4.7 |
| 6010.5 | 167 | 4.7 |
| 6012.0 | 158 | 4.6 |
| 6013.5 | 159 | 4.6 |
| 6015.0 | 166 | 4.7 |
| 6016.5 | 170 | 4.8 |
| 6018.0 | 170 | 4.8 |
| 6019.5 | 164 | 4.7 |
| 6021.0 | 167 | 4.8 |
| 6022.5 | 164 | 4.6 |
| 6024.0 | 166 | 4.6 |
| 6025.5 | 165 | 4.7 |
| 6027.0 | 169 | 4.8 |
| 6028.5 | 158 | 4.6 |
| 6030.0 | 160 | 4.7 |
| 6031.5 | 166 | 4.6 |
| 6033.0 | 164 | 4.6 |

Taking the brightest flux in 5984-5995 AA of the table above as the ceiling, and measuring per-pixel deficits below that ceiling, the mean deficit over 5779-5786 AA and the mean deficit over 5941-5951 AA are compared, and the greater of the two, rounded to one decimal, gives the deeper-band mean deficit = -0.1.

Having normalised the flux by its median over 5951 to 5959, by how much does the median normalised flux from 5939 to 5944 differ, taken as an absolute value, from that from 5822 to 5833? 0.036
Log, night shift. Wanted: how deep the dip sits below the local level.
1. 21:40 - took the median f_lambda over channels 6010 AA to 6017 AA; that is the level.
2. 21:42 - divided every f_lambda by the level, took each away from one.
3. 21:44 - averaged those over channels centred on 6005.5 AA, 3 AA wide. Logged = -0.030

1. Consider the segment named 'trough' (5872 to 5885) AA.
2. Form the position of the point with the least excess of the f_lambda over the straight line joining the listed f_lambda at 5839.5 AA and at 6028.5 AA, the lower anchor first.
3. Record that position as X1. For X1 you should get 5884.5 AA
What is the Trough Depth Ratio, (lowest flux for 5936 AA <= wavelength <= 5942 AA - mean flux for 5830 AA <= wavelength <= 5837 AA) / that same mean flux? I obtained -0.048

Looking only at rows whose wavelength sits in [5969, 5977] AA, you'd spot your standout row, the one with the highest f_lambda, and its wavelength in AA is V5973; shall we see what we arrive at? 5973.0 AA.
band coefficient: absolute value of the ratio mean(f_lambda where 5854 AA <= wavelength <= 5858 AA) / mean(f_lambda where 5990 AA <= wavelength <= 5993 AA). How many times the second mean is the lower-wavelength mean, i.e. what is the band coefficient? 1.02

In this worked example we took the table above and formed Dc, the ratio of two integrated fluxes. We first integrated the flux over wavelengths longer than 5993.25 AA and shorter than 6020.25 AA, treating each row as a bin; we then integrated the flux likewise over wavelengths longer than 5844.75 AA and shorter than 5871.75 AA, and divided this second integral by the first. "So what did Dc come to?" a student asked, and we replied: 1.01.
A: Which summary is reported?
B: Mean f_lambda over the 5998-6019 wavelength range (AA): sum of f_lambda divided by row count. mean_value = 167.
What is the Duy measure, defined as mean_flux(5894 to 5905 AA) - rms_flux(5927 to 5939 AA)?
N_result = -4.9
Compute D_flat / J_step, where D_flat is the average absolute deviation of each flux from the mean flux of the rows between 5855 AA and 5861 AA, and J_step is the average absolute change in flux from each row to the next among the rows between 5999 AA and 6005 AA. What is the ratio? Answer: 1.1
